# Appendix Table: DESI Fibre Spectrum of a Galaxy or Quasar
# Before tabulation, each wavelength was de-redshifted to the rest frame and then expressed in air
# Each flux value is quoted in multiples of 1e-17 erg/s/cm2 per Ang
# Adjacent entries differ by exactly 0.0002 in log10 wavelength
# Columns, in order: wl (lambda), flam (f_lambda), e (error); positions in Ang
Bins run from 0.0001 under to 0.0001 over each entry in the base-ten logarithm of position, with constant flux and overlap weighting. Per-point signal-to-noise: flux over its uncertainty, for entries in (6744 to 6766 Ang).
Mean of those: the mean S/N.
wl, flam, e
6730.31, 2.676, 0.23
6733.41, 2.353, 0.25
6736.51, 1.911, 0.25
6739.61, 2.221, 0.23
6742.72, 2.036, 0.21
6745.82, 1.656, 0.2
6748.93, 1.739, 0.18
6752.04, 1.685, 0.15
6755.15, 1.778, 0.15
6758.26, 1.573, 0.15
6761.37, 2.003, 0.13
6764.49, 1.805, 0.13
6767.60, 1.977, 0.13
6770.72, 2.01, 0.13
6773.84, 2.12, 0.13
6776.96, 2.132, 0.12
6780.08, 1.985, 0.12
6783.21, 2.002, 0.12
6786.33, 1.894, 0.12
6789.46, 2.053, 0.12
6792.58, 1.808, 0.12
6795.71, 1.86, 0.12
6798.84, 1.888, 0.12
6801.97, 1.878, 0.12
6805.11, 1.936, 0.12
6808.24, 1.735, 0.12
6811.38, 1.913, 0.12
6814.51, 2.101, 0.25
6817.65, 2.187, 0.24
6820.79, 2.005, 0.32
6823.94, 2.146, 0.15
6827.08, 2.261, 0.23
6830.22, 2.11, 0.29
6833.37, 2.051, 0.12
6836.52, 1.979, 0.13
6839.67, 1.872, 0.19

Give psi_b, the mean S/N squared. 133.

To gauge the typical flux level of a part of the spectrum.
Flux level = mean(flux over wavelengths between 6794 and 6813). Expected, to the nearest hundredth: 1.87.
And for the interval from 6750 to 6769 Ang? 1.80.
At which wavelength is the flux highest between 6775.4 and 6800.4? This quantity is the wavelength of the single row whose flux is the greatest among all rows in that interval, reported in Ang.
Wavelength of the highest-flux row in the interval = 6776.96 Ang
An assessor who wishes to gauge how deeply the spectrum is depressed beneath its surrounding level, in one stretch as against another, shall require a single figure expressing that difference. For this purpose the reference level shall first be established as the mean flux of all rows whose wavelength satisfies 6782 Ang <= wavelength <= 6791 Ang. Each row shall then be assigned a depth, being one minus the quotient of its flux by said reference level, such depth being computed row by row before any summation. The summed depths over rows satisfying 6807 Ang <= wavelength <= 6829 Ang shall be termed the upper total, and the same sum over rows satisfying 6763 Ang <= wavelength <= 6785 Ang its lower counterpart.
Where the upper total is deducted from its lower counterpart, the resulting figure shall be 0.16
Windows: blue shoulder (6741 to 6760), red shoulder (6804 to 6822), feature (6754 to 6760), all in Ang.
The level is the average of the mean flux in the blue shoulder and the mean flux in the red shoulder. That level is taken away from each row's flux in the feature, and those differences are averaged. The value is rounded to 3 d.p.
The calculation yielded -0.187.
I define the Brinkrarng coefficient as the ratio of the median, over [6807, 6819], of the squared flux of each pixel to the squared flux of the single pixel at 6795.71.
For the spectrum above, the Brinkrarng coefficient 1.17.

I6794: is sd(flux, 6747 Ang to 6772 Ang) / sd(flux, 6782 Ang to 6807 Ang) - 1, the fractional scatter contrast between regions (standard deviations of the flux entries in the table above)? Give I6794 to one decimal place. 1.0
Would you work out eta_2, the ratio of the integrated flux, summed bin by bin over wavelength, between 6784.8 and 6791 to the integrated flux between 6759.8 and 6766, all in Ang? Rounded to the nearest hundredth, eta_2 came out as 1.04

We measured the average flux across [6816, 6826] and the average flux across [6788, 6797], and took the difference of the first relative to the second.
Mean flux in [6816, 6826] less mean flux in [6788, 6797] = 0.21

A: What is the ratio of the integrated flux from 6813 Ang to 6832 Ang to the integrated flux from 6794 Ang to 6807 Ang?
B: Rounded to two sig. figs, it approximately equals 1.7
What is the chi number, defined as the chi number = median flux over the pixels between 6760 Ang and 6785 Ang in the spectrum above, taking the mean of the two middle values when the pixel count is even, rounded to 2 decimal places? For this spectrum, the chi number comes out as 2.00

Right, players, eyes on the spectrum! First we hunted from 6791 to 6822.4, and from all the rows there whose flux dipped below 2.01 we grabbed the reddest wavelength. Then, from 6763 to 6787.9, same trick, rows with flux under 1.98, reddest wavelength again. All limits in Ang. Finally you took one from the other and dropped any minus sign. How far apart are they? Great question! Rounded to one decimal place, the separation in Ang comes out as 34.5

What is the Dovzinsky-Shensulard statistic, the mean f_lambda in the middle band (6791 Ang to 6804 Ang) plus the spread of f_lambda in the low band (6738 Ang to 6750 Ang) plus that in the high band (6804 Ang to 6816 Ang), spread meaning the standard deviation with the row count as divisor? 2.22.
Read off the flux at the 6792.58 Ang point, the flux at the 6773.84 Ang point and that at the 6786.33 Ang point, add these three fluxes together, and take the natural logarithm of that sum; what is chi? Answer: 1.76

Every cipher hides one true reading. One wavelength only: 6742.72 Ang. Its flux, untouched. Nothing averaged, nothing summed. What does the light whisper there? 2.036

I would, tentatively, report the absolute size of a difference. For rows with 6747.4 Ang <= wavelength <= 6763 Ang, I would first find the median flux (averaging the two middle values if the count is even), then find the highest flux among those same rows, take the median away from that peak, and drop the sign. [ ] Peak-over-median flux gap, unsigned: 0.26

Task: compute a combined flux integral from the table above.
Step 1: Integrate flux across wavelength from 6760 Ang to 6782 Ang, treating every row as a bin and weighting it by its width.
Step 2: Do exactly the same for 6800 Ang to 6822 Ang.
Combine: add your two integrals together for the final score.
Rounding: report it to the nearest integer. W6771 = 87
